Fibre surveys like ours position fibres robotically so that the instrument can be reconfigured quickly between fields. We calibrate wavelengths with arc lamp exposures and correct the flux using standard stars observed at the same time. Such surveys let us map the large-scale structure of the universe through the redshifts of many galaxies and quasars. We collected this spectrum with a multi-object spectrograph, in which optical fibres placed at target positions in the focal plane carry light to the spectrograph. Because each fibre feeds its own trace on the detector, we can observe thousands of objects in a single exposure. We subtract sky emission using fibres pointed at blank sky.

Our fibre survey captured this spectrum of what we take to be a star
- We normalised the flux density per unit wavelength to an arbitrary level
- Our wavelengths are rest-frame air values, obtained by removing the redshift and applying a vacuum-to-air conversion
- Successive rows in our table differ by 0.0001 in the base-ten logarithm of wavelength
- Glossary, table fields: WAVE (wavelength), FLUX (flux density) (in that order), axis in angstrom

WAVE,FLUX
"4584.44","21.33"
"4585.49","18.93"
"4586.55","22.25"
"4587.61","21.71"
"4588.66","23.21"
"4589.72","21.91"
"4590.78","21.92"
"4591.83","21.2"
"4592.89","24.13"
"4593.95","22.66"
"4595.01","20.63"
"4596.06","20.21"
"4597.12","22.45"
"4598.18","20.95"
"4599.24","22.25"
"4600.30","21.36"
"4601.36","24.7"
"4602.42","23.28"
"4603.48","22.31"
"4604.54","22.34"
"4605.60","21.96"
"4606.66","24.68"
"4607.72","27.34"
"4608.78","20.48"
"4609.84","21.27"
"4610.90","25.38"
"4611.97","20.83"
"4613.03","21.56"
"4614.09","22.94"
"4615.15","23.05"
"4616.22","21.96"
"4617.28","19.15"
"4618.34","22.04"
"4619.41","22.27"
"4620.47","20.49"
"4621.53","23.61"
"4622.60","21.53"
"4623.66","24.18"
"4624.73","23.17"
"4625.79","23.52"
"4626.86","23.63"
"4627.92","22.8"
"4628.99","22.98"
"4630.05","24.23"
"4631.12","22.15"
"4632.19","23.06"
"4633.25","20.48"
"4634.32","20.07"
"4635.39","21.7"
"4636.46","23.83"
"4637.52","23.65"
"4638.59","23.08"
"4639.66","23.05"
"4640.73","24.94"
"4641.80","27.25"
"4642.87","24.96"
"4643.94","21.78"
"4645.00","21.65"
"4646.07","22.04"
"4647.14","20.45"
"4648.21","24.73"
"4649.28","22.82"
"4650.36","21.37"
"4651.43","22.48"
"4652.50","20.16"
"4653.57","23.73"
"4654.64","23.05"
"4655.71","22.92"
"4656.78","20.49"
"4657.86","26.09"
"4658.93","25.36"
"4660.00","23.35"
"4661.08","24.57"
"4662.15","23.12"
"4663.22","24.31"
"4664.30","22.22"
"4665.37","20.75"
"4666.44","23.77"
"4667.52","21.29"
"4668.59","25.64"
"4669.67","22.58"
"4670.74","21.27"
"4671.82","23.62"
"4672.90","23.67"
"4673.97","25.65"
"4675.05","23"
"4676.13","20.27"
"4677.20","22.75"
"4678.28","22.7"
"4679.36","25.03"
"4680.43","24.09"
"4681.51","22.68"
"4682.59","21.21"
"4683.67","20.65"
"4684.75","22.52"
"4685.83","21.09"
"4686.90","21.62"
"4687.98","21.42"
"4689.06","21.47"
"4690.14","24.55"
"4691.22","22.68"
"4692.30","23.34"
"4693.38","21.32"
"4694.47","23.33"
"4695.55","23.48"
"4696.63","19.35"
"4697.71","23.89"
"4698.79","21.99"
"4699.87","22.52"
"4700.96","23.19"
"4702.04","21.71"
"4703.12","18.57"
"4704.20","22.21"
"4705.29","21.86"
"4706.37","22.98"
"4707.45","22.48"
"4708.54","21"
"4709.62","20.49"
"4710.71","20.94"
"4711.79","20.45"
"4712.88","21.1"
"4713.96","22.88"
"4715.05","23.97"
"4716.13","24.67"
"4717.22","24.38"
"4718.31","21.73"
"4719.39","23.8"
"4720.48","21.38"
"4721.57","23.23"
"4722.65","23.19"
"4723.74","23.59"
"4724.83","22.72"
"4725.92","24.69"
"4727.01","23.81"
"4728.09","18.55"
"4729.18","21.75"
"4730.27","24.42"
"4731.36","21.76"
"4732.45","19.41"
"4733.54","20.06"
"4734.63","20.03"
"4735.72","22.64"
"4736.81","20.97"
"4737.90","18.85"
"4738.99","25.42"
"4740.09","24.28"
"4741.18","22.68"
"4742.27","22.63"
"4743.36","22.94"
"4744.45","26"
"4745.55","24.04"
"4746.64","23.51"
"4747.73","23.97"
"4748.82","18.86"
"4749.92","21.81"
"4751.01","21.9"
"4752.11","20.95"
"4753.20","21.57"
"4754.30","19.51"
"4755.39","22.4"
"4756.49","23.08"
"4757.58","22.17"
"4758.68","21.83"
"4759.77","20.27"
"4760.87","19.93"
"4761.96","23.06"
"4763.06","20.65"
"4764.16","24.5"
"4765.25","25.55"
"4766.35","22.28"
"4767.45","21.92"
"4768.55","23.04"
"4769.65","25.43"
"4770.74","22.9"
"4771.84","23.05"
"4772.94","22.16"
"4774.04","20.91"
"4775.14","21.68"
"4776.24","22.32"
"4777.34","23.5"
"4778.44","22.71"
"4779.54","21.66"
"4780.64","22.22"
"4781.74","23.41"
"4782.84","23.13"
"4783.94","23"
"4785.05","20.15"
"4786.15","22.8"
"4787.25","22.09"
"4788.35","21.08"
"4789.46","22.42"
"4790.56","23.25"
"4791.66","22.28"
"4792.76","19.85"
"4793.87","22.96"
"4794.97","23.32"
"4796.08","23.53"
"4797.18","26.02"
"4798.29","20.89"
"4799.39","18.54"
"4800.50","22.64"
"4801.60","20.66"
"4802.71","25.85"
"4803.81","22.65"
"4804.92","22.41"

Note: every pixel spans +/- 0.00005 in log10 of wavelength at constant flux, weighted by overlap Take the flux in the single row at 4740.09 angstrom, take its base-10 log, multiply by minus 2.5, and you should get -3.46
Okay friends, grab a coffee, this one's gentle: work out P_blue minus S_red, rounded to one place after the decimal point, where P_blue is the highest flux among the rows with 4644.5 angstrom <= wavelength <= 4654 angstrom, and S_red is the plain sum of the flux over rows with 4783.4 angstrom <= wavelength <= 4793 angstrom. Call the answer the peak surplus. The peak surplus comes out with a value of -172.2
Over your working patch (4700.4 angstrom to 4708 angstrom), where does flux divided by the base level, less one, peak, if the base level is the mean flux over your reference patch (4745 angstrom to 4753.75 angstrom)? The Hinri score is 4700.96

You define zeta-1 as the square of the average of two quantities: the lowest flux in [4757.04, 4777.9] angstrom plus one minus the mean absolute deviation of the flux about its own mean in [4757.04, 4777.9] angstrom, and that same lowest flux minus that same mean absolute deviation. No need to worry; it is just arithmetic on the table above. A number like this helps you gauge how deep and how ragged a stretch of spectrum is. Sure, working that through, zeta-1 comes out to 371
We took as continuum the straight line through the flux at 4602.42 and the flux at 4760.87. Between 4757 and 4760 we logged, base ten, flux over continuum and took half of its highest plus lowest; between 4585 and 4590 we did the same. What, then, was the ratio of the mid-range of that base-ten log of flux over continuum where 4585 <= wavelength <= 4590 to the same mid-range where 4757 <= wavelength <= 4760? -2.00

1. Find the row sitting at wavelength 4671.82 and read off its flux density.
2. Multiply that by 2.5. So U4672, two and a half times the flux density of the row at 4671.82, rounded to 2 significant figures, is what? 59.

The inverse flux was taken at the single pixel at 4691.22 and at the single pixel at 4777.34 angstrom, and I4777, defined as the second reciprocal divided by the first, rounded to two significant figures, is 0.97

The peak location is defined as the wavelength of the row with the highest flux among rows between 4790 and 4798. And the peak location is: 4797.18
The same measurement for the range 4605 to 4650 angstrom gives 4607.72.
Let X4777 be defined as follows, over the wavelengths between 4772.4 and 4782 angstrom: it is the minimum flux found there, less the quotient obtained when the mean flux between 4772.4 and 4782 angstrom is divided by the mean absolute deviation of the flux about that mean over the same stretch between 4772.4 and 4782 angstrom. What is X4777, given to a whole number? -15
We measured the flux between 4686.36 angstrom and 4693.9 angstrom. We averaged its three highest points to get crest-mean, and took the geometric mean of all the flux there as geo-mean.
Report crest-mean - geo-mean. 1.2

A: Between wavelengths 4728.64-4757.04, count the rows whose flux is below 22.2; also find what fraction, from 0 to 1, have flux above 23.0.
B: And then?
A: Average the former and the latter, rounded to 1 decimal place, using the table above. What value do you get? 6.7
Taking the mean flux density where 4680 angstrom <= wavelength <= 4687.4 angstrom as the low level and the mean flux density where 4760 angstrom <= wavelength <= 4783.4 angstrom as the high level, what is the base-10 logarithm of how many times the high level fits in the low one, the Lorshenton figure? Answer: -0.013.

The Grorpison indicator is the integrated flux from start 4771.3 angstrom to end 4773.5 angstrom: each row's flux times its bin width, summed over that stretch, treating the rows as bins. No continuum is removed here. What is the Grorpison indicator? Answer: 49.7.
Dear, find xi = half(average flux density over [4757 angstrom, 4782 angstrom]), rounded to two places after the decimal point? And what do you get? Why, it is 11.24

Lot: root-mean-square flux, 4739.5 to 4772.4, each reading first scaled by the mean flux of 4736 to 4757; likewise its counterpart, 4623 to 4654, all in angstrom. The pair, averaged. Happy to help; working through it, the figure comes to 1.02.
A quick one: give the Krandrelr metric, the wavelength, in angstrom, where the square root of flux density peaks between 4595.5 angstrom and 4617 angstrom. 4607.72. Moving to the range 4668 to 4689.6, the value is 4673.97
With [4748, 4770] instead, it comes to 4765.25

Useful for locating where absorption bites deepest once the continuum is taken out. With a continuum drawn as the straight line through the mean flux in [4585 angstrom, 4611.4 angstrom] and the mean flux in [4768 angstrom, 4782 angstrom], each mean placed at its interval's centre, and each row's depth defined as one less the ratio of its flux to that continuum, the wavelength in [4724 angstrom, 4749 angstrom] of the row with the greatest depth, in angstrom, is 4728.09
